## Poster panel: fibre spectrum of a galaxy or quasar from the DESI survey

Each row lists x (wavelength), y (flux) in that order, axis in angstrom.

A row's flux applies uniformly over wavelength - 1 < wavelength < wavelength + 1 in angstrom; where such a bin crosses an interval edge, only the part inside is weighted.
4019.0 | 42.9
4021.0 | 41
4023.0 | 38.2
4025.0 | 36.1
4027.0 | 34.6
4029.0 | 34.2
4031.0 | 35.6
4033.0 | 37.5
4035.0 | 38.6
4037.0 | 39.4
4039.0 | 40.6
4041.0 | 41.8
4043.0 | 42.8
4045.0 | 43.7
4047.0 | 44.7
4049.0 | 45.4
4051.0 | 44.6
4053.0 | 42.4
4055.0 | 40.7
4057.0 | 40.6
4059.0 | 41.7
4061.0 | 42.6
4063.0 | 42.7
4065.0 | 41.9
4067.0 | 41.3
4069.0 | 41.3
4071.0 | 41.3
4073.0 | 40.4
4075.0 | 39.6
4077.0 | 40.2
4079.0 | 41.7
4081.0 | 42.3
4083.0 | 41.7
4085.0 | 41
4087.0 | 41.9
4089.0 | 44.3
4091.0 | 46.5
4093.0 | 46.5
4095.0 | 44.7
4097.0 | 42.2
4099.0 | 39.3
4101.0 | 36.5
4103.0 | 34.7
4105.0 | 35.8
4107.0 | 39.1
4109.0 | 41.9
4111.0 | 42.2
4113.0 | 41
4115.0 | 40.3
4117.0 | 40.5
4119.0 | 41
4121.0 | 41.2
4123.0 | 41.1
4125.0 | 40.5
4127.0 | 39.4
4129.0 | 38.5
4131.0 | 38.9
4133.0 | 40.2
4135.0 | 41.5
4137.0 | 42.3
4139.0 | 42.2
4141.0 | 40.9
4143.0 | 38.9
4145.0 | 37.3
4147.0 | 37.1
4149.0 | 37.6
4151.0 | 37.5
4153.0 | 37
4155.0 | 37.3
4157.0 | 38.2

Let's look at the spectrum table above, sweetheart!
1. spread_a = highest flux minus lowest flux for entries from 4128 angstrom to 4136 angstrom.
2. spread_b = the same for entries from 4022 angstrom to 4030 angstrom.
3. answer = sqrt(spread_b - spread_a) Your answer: 1.00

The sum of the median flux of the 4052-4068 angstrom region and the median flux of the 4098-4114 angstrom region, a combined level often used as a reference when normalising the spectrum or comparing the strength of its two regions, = 81.0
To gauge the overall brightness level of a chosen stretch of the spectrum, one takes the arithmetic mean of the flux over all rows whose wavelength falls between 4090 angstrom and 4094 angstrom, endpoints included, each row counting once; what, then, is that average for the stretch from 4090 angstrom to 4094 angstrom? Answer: 46.5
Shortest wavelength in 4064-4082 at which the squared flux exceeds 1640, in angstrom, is 4065.0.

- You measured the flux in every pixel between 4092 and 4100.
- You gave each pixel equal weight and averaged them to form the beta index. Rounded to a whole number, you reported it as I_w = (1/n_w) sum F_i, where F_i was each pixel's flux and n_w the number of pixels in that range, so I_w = 43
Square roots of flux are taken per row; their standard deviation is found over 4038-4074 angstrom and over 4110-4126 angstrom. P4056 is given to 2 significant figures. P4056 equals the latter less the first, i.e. -0.069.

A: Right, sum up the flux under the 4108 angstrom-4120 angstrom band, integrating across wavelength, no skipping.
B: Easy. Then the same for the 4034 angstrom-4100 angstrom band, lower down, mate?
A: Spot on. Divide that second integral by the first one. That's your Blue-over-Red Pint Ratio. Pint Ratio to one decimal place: 5.6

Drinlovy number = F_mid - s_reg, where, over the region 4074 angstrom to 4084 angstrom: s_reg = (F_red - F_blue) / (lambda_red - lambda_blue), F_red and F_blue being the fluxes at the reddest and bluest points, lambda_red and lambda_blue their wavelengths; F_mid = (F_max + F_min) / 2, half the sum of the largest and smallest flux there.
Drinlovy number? 40.7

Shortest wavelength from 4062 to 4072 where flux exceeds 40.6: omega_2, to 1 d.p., 4063.0 angstrom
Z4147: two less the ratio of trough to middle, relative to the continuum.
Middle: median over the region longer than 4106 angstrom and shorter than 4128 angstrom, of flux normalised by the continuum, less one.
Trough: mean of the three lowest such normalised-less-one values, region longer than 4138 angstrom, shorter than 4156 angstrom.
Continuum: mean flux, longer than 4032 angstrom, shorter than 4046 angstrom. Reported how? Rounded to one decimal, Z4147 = 11.4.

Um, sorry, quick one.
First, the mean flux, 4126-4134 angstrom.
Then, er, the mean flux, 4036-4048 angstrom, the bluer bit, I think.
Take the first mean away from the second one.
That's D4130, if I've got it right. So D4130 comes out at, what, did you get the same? 2.9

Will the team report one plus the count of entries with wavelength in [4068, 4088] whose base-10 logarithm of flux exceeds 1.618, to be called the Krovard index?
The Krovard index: 5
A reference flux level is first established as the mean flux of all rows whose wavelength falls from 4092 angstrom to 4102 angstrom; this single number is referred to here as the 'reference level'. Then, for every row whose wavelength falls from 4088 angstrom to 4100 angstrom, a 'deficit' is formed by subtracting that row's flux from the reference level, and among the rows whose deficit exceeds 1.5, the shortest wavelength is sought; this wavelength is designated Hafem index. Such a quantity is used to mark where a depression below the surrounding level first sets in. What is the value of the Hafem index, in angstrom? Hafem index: 4099.0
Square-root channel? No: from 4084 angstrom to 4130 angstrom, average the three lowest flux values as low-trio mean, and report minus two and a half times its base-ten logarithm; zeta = -3.881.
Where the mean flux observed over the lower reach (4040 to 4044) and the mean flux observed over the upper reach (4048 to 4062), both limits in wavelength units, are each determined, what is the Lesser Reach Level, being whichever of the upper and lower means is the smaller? 42.3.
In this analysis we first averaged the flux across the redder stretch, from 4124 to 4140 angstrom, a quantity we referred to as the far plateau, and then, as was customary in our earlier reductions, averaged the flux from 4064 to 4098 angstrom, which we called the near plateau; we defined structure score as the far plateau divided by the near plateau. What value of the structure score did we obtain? 0.956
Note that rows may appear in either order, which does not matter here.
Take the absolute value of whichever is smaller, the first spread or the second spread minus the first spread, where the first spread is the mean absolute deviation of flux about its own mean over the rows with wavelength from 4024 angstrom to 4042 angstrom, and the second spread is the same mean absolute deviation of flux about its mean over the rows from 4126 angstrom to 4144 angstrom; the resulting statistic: 1.0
